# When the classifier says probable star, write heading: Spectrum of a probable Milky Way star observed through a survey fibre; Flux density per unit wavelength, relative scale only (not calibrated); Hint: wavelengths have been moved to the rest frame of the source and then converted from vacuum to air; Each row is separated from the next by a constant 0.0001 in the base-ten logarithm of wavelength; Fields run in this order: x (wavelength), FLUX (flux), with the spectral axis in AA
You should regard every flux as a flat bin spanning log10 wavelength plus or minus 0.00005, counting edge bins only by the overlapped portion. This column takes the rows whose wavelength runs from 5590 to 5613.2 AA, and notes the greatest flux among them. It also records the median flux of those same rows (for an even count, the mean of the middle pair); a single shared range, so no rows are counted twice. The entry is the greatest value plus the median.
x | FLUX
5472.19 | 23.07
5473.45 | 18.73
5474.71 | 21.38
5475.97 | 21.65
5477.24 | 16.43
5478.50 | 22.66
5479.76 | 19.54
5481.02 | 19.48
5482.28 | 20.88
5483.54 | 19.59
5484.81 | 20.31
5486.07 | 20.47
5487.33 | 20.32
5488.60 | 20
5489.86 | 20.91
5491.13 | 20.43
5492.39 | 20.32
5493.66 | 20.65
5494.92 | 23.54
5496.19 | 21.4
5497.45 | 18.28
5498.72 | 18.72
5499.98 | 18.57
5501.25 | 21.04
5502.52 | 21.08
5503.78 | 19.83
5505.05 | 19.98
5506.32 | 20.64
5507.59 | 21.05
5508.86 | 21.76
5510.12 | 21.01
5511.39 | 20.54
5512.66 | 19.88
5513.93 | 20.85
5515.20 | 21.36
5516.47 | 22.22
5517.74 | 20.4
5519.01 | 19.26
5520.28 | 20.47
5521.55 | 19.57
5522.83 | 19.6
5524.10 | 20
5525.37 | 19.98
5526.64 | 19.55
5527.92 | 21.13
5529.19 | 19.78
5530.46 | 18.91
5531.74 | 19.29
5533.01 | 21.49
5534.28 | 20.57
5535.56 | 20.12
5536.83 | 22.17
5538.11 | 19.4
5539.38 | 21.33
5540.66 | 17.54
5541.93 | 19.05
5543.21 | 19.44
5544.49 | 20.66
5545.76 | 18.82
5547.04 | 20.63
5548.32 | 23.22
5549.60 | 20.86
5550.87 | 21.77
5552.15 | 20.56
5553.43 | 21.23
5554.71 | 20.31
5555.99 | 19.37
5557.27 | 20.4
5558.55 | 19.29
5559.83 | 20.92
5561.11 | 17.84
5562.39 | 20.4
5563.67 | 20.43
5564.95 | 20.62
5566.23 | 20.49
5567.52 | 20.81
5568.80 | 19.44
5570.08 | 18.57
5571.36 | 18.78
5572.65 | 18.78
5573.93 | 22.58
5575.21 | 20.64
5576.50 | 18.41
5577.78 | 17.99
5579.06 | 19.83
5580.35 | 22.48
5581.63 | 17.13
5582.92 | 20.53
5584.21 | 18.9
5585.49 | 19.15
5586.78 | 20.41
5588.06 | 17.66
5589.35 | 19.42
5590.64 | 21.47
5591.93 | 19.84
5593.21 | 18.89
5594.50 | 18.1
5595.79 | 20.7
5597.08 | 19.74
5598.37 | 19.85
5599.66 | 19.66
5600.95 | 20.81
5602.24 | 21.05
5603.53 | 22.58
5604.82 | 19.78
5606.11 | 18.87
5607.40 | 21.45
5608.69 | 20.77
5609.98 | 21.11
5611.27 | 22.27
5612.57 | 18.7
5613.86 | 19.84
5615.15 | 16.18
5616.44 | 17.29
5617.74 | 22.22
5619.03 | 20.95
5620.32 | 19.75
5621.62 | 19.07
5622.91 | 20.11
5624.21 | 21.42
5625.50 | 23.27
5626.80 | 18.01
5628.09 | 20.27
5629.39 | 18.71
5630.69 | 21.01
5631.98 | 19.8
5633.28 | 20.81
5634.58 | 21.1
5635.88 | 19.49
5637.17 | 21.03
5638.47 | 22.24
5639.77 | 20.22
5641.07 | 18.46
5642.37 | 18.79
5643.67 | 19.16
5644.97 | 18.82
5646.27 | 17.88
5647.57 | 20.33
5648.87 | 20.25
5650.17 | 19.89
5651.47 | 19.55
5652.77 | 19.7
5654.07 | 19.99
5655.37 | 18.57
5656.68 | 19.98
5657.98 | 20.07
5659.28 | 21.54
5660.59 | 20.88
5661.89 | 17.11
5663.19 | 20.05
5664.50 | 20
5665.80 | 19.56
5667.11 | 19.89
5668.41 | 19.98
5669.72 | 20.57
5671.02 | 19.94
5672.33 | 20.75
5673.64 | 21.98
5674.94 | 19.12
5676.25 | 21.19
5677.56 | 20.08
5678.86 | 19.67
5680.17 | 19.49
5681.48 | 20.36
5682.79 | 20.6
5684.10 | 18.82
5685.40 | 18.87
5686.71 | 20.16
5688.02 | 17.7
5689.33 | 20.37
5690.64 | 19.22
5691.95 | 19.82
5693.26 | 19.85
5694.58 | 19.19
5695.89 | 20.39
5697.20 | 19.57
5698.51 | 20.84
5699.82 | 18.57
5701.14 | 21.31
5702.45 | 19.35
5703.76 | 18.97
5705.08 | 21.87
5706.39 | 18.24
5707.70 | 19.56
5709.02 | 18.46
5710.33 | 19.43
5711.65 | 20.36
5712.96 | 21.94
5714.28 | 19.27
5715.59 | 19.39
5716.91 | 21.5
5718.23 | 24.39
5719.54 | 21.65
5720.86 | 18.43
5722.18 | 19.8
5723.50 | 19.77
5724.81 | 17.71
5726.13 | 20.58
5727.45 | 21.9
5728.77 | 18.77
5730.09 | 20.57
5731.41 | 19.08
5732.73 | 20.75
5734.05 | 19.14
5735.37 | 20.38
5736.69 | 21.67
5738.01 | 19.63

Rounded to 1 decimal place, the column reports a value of 42.9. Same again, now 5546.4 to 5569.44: 43.7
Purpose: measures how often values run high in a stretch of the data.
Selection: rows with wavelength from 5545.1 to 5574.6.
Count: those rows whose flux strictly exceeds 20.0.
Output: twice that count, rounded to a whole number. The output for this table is 30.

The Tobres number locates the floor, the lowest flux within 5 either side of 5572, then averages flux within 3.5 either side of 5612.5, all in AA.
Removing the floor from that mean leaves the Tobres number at 1.2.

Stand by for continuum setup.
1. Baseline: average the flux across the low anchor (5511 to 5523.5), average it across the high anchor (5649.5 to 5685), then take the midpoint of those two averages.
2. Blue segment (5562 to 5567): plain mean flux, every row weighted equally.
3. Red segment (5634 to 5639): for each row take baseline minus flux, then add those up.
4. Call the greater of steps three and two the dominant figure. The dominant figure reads 20.5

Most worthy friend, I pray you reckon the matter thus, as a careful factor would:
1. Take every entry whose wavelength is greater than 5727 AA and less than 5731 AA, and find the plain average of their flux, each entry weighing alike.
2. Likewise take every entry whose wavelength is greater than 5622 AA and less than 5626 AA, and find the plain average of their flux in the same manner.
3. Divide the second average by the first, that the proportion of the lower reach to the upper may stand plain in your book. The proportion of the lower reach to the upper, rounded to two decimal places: 1.06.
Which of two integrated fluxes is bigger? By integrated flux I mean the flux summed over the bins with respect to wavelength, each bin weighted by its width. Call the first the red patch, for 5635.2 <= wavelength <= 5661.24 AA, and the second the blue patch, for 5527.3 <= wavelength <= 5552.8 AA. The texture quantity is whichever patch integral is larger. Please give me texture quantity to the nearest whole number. 519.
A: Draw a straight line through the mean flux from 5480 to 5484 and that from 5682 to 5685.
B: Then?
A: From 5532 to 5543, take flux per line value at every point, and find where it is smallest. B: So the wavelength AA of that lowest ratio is 5540.66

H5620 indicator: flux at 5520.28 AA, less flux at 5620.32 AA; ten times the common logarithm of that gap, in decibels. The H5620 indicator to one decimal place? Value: -1.4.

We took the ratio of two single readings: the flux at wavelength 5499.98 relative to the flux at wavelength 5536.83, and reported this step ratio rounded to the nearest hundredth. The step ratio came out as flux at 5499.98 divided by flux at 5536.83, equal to 0.84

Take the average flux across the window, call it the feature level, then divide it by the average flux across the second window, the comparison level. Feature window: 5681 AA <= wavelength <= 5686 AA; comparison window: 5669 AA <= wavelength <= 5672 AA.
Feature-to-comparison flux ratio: 0.97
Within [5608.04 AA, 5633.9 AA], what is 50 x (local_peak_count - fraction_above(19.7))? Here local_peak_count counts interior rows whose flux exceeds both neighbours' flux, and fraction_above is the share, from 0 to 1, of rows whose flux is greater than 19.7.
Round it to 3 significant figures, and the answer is 265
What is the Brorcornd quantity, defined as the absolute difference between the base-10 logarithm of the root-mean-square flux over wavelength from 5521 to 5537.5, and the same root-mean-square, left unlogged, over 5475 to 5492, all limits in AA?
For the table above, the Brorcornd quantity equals 18.9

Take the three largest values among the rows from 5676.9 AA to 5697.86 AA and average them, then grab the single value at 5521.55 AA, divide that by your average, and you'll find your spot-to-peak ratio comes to 0.96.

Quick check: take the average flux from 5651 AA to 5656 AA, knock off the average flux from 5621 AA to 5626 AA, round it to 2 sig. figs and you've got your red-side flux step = -1.5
